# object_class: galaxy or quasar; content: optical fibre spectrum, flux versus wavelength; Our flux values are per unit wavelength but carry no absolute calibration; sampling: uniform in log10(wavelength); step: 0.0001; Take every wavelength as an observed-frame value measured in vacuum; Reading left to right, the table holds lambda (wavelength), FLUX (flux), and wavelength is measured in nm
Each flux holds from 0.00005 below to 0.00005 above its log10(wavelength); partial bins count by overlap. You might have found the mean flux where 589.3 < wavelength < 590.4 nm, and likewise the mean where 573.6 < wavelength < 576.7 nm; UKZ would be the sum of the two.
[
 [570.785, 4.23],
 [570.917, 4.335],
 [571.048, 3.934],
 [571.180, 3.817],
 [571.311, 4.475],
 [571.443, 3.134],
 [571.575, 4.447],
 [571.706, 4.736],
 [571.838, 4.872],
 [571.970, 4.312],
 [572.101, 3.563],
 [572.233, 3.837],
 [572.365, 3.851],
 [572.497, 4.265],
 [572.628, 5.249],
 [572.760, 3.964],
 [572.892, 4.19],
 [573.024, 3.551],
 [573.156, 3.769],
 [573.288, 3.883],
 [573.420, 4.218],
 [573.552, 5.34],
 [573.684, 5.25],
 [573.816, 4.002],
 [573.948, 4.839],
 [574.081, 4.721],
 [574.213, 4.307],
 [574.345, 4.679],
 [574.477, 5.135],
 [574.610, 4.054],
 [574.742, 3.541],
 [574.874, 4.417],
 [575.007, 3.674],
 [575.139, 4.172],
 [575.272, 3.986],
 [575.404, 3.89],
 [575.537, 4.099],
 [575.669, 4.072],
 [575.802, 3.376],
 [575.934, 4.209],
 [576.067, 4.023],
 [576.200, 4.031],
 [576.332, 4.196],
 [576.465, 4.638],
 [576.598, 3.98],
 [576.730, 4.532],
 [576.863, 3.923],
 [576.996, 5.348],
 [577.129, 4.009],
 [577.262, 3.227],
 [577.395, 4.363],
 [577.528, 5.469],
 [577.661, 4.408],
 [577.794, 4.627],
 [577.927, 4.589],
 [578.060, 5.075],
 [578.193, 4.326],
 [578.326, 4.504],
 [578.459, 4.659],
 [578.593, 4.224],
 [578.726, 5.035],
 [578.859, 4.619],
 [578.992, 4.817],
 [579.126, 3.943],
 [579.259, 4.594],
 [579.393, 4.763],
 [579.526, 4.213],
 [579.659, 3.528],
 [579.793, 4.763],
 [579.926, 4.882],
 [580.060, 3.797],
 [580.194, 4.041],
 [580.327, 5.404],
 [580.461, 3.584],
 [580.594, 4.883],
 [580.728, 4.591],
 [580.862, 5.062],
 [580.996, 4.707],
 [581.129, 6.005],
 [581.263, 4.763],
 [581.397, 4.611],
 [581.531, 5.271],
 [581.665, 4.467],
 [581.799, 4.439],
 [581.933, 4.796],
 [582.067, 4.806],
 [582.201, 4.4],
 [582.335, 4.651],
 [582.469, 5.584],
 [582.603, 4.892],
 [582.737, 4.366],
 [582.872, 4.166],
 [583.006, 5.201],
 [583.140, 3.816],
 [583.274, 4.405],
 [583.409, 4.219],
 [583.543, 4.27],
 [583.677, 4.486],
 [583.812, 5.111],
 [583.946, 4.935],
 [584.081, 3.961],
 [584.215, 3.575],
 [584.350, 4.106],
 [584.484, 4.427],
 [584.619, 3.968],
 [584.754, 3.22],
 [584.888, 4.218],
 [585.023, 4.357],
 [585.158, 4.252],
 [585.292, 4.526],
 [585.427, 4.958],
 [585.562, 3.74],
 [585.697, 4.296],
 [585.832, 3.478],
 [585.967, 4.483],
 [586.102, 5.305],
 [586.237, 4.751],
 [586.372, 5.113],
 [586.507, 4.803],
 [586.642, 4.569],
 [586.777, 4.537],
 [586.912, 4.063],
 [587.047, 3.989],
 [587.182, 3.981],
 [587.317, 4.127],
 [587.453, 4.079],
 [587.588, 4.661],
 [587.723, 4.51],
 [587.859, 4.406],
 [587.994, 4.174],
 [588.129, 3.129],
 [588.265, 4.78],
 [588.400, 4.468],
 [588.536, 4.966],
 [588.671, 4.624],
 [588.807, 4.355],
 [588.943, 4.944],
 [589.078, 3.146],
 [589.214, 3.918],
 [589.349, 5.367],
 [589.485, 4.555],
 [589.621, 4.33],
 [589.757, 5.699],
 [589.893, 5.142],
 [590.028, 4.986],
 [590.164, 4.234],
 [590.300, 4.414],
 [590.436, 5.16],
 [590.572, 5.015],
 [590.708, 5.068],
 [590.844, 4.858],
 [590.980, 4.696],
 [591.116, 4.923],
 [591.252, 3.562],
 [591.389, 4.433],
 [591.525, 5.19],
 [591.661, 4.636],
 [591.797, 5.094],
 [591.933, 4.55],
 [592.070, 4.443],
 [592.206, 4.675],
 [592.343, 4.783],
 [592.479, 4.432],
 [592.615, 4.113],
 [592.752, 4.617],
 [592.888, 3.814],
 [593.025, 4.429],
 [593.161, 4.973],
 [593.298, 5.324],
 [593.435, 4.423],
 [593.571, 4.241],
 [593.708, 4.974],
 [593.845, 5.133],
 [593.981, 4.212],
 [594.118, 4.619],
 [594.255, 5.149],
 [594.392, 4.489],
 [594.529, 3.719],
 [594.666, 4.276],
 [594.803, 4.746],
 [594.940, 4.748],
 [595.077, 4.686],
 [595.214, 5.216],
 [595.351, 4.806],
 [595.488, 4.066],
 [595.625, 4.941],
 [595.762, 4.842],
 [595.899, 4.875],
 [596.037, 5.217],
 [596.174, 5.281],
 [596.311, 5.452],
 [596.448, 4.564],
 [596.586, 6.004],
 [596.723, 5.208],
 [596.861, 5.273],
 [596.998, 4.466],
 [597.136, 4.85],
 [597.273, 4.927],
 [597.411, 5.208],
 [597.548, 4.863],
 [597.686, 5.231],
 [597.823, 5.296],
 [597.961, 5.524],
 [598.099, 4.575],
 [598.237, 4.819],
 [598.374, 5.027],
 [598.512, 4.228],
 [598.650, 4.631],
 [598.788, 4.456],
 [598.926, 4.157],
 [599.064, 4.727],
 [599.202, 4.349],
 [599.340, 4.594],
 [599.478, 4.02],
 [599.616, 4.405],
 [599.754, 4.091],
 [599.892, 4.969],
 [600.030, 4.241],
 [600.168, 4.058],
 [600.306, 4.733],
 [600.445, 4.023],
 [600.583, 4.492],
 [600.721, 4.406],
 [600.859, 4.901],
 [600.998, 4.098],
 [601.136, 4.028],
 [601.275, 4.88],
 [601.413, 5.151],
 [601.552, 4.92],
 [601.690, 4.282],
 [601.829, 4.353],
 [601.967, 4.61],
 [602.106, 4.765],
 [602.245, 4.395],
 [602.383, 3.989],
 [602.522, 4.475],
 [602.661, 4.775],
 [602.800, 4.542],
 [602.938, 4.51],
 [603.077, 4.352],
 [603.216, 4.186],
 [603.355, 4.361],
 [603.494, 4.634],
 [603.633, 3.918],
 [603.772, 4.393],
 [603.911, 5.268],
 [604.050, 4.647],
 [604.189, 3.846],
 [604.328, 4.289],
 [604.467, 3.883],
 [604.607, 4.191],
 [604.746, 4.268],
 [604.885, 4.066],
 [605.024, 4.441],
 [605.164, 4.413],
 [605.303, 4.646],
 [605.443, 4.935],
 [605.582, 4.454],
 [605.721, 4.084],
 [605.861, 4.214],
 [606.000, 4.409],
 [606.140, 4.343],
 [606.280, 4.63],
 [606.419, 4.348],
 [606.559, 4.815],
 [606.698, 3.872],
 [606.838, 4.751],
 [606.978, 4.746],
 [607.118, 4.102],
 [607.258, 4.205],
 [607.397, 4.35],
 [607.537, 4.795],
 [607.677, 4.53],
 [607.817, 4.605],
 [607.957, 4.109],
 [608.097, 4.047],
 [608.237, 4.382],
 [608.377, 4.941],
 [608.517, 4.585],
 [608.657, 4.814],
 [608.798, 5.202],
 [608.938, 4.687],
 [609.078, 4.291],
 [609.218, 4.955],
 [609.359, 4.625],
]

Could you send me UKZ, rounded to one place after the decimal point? 9.1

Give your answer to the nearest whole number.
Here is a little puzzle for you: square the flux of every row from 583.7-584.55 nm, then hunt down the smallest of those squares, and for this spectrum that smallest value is 13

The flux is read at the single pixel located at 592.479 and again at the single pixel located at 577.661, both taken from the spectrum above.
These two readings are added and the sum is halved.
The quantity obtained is 4.42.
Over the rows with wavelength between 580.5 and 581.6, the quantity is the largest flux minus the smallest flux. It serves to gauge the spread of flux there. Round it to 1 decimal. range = 1.4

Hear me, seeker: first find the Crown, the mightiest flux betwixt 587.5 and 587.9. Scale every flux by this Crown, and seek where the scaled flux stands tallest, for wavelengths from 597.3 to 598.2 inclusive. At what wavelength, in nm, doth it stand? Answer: 597.961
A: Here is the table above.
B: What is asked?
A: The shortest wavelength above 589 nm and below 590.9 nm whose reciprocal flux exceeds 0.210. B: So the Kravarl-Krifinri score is 589.078 nm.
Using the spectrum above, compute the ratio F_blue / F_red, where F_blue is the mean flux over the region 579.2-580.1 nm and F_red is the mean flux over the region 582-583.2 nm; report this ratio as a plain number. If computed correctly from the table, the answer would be 0.94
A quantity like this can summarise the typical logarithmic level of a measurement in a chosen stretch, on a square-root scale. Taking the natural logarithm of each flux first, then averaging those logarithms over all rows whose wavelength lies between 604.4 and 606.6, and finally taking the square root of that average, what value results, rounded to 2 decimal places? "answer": 1.21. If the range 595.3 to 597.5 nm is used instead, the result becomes 1.27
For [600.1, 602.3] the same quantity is 1.23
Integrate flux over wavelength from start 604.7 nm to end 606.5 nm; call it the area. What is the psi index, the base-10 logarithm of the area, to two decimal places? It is 0.90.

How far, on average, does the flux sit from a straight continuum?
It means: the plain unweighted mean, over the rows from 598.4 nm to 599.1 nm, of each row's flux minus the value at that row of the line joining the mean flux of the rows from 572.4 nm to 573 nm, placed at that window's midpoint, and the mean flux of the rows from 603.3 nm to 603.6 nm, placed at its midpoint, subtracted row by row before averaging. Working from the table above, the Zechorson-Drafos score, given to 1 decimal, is 0.0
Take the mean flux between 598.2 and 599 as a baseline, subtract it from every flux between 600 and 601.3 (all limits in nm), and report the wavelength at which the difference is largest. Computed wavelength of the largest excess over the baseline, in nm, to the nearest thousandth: 600.859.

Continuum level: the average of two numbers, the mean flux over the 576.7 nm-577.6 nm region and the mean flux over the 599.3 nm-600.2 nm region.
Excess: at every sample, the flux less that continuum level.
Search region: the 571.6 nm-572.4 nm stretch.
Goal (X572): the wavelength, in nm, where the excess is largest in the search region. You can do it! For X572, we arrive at 571.838 nm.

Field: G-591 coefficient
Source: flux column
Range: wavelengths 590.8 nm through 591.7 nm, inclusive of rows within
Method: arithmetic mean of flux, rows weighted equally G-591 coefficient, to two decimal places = 4.61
